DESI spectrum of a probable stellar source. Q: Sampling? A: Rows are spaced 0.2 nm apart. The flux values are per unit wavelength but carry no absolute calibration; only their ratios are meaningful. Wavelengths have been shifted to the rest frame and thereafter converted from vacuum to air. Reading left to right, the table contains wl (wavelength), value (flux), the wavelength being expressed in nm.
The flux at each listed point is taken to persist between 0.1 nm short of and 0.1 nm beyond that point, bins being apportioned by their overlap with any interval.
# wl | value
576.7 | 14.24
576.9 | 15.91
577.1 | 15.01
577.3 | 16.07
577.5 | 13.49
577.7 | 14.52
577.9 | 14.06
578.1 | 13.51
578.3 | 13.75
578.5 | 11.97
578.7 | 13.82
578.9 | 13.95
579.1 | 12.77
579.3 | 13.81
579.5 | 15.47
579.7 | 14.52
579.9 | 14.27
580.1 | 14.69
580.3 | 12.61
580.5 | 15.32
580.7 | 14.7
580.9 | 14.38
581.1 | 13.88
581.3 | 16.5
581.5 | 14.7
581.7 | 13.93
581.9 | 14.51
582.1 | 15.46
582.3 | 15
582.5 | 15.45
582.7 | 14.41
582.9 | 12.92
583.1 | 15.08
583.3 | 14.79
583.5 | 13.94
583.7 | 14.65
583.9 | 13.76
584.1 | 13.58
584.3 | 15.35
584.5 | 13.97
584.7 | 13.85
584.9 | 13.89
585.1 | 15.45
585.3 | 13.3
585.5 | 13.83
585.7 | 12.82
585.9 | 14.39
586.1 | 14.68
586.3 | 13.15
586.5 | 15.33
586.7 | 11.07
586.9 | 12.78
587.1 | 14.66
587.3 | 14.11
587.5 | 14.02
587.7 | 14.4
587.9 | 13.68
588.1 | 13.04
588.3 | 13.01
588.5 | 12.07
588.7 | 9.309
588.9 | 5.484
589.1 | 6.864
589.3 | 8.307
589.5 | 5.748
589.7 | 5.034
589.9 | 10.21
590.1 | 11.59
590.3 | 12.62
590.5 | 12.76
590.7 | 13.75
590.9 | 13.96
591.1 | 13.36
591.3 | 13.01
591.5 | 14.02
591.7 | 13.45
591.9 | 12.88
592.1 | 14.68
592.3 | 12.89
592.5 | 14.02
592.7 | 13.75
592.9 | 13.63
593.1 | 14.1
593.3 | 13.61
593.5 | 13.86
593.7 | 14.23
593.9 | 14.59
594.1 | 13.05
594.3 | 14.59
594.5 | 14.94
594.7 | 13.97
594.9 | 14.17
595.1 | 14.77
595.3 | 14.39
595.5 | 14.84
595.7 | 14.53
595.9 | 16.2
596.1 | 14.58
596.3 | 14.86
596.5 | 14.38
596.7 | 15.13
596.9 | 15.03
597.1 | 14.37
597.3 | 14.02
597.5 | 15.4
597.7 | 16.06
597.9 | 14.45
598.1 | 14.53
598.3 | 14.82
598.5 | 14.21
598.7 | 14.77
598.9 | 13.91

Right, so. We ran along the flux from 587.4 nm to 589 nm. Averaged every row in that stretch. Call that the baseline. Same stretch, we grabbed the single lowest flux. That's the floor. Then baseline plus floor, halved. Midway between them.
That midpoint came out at 8.7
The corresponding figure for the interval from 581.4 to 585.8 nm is 13.6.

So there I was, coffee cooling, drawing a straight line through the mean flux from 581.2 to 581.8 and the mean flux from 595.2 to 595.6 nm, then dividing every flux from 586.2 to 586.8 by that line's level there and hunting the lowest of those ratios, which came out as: 0.74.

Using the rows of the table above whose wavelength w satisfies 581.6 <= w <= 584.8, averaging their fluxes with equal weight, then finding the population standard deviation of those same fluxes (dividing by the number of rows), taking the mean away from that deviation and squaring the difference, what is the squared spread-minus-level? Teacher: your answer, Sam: 187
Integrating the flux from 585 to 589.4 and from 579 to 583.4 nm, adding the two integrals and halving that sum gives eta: 59.5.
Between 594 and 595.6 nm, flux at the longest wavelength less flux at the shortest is 1.8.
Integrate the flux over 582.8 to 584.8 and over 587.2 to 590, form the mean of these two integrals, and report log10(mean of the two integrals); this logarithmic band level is 1.46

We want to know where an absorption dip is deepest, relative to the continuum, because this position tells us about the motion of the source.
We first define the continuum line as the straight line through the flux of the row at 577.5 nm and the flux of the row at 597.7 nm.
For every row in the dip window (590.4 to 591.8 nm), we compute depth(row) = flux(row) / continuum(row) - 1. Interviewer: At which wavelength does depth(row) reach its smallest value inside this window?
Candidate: 590.5 nm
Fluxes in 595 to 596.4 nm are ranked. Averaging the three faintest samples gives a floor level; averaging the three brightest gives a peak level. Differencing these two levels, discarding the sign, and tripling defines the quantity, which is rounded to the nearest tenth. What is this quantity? 2.4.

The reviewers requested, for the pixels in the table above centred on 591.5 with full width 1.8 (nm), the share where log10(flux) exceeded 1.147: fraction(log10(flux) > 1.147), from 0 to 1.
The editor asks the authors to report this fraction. 0.11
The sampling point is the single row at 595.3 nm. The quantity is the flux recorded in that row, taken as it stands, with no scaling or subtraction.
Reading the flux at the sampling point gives 14.39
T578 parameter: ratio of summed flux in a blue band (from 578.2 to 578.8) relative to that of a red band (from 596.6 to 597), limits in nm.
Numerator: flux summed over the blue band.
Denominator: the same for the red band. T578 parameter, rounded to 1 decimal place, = 1.3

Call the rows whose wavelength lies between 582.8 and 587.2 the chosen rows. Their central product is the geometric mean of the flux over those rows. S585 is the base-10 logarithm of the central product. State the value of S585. 1.14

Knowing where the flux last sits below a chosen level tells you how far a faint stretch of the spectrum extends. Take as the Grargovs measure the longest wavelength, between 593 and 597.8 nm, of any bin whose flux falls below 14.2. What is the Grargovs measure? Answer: 597.3 nm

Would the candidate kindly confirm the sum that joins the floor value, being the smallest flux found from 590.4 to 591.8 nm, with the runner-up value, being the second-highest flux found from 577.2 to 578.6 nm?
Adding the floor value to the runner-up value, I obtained 27.3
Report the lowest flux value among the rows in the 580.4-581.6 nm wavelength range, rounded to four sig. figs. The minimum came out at 13.88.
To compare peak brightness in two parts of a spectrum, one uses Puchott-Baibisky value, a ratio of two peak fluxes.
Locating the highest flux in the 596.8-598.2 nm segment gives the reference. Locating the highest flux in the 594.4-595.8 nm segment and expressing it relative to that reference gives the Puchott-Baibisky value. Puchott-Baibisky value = 0.93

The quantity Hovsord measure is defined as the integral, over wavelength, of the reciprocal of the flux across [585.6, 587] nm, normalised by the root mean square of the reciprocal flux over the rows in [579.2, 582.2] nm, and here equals 2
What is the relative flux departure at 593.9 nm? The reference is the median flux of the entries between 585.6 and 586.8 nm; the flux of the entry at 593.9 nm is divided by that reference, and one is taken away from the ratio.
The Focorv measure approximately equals 0.060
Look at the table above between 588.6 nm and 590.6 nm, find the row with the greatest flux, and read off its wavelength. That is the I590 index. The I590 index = 590.5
